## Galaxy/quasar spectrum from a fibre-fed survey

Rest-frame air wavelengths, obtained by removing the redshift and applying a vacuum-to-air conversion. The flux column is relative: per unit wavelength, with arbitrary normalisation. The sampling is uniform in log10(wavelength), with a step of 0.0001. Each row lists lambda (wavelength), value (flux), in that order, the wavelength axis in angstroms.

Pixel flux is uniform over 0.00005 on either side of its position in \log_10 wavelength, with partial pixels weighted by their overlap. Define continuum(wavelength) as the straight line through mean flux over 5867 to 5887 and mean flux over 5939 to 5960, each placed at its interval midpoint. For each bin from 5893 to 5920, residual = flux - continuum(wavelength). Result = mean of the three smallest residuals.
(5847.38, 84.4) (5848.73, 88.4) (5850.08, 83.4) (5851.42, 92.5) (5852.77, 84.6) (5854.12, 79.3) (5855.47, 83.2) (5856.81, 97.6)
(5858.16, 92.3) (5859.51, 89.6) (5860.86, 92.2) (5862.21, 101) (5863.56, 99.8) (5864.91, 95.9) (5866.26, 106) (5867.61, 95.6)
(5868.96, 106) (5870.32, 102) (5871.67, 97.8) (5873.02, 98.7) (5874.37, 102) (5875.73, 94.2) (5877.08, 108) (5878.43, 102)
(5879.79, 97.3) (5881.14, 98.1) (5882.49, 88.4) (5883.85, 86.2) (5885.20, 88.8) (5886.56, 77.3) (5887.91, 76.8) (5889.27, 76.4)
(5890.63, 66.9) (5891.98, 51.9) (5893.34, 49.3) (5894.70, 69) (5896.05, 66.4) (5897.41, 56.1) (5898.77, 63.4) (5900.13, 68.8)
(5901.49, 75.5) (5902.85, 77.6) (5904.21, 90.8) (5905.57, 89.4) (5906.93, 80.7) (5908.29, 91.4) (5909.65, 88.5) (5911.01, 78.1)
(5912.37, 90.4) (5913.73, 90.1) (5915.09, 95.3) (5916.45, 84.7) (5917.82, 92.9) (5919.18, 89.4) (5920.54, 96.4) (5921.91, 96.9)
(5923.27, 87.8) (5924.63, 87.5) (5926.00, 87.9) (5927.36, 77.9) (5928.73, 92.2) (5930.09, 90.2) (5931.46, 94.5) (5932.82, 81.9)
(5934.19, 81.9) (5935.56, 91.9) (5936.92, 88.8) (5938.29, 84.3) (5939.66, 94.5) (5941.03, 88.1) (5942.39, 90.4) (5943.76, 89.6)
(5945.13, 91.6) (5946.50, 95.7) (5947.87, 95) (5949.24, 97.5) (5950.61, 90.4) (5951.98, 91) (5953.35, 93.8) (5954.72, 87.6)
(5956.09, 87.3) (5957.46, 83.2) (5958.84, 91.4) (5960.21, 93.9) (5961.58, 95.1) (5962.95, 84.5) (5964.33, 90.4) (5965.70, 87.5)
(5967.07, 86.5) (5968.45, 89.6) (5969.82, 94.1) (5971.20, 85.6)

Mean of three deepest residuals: -39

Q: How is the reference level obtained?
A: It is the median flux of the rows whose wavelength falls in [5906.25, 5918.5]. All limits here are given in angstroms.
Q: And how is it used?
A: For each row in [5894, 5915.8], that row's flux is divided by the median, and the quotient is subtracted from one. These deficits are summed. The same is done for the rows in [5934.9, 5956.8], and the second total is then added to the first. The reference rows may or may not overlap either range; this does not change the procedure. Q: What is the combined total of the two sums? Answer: 1.7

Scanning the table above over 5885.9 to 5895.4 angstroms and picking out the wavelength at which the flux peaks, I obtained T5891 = 5886.56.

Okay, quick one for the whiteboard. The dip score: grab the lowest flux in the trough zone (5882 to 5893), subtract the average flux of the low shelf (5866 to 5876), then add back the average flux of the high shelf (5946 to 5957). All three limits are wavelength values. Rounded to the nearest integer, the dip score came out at 44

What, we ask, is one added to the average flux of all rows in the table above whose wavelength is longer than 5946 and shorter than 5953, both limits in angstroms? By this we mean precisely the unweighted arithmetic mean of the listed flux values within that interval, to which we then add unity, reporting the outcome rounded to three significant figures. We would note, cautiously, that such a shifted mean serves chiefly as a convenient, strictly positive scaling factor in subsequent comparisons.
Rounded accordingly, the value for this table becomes 94.9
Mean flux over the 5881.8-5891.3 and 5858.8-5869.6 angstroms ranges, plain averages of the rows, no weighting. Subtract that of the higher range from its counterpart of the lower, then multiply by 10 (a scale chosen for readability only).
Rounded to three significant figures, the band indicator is 181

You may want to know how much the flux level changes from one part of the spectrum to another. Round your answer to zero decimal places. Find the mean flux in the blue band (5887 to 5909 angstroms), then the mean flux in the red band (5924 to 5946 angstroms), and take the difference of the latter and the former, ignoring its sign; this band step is 16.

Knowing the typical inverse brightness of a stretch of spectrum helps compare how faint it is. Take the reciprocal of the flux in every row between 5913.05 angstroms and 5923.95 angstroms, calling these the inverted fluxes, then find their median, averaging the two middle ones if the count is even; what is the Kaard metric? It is 0.0109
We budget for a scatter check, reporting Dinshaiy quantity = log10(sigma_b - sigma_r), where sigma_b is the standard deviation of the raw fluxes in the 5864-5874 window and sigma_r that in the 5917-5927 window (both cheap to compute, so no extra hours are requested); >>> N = -0.5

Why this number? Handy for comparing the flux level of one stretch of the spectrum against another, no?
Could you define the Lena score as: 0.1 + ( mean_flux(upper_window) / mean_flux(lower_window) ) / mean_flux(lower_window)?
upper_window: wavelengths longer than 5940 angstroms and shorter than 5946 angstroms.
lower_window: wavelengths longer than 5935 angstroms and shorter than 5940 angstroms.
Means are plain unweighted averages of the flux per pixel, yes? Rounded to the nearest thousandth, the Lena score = 0.111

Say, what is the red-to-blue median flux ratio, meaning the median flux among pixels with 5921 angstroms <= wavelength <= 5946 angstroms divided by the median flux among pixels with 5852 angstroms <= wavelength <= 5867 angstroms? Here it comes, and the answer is 0.97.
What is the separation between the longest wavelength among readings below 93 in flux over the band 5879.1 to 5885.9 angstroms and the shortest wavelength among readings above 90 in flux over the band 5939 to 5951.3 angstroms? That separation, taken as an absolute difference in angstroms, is 54.5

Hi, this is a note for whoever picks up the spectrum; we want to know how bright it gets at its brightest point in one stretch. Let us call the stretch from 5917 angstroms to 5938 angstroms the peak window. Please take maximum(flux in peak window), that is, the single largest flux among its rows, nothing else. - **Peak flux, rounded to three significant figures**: 96.9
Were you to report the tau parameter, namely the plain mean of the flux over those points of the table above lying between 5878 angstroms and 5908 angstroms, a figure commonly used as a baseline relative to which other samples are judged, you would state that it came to 77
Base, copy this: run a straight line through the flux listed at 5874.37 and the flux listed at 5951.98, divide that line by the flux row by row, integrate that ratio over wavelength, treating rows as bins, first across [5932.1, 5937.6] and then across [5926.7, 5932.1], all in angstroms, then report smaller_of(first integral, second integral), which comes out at 5.8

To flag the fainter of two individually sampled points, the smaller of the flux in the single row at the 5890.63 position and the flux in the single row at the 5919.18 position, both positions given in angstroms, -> 67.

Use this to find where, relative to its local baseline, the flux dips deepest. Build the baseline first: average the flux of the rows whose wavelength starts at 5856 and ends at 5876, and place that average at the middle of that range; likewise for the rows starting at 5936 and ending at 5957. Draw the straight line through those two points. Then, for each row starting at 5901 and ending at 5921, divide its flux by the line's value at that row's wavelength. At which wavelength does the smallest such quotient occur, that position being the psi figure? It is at 5901.49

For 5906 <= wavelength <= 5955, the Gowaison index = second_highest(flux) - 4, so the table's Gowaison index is 93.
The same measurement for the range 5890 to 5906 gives 85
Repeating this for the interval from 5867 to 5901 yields 102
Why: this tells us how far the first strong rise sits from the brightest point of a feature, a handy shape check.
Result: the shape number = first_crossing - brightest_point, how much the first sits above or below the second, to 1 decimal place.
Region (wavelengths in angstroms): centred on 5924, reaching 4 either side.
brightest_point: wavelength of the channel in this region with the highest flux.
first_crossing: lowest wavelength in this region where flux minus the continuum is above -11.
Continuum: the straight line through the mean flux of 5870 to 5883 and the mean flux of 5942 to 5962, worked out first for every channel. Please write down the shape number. -1.4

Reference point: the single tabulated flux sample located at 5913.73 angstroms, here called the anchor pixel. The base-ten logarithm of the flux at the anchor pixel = 1.95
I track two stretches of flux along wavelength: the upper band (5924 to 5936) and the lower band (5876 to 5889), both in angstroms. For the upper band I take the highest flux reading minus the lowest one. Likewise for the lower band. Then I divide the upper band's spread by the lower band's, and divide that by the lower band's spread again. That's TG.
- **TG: 0.02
